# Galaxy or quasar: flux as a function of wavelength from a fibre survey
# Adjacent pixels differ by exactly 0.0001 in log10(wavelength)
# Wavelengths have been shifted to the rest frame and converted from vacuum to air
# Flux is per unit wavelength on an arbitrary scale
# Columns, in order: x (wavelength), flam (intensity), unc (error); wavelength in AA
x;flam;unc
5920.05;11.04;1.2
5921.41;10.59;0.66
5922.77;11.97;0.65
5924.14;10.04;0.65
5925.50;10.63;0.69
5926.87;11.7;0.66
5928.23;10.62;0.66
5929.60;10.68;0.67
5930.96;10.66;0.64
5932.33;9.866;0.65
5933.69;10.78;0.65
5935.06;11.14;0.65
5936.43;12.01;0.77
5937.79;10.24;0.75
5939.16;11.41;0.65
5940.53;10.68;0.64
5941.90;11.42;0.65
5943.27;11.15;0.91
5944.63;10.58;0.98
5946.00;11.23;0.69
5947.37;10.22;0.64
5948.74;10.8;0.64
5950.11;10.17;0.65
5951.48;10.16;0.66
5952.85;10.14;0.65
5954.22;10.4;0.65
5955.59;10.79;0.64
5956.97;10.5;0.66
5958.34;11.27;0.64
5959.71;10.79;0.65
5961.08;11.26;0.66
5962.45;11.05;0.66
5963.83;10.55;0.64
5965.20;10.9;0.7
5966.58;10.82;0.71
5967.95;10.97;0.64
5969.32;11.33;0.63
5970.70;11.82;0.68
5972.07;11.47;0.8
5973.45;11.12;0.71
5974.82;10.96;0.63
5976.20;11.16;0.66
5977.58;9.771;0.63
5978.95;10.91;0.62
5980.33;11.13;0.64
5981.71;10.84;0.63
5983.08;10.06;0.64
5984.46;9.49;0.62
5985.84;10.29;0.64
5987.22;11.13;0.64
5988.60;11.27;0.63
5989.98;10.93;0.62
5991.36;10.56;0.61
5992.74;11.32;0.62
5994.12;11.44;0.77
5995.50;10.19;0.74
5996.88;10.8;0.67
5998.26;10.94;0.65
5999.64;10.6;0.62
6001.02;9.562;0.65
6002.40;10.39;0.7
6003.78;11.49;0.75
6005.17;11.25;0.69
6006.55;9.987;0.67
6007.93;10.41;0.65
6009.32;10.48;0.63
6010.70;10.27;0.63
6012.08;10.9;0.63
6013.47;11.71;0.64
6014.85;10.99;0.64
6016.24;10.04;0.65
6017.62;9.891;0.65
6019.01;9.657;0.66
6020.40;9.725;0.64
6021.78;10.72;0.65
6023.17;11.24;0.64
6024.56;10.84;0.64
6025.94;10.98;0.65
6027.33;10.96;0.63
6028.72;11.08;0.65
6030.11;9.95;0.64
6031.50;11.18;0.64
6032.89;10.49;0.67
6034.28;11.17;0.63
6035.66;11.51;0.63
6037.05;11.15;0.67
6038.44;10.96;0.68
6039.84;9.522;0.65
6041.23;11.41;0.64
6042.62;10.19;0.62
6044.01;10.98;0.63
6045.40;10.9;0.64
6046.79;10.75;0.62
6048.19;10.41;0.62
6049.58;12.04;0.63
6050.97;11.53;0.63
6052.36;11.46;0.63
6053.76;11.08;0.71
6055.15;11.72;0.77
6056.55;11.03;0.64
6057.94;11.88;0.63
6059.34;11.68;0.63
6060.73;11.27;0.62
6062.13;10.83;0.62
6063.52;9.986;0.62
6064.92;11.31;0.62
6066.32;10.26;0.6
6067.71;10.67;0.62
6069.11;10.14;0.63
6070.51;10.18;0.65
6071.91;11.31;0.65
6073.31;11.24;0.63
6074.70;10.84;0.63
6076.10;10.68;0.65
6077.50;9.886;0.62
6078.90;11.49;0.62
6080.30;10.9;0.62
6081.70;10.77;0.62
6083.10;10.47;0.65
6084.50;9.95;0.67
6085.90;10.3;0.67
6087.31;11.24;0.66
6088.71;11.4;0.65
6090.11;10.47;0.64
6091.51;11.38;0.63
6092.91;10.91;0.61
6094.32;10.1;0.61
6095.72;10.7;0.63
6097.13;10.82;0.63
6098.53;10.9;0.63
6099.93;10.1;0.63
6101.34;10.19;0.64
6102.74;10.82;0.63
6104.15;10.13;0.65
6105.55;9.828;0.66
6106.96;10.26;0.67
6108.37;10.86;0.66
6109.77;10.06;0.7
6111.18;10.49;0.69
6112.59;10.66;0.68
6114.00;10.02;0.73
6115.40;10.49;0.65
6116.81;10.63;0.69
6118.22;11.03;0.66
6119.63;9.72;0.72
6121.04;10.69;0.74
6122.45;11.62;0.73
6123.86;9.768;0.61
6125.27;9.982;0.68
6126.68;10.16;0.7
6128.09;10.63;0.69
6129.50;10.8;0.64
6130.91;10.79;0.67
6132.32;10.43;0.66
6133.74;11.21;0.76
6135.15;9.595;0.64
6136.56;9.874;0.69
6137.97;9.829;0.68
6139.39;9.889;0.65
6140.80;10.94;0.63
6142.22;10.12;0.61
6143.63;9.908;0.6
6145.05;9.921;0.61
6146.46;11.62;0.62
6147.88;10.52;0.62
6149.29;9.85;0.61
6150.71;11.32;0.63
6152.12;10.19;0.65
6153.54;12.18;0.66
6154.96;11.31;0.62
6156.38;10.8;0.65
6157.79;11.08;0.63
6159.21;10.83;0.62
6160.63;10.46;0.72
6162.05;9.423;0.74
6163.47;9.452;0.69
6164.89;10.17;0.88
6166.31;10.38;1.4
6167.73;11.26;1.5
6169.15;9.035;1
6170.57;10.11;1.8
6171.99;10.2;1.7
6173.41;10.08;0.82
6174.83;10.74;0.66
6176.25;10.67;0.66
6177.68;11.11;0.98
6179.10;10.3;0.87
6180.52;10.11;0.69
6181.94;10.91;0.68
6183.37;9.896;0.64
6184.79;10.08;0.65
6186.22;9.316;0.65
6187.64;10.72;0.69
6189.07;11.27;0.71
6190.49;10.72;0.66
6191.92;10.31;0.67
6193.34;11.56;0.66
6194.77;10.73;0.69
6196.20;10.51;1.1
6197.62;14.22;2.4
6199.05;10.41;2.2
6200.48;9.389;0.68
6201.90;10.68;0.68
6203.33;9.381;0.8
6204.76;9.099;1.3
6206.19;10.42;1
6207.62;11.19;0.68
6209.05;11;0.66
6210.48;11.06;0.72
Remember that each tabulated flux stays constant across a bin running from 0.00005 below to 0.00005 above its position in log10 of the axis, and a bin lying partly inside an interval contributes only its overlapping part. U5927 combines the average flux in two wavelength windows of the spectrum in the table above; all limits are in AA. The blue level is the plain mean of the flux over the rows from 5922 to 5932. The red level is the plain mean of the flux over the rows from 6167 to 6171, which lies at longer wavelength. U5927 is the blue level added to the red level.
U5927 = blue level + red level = 21.0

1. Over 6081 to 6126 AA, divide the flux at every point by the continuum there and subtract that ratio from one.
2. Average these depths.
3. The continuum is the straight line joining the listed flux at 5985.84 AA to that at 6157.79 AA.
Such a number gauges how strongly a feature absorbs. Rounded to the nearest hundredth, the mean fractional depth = 0.03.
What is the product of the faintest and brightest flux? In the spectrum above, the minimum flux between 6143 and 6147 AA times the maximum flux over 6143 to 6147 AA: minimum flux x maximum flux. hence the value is 115.1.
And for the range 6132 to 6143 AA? 107.6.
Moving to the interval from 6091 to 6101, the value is 114.9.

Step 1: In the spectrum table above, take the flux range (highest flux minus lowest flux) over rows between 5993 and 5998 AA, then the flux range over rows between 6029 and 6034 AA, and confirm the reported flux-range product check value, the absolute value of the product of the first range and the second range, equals 1.5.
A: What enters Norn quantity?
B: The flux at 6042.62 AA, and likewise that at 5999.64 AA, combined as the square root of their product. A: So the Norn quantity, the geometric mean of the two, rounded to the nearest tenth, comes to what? 10.4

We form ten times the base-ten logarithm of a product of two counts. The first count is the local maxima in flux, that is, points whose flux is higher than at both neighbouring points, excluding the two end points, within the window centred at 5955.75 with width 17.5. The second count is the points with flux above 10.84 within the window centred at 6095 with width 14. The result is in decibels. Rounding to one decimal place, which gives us 12.0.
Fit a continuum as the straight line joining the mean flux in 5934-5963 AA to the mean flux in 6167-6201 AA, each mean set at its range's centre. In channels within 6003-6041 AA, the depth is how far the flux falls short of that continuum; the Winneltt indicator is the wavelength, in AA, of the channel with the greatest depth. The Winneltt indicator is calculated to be 6039.84 AA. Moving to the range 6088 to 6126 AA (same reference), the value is 6119.63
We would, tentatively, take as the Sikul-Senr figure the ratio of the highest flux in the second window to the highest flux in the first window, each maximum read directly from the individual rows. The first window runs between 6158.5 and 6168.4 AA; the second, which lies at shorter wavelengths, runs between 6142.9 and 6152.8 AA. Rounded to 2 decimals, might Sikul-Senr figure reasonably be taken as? 1.03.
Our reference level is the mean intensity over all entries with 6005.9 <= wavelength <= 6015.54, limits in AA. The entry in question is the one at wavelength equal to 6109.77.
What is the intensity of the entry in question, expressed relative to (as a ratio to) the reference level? 0.94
